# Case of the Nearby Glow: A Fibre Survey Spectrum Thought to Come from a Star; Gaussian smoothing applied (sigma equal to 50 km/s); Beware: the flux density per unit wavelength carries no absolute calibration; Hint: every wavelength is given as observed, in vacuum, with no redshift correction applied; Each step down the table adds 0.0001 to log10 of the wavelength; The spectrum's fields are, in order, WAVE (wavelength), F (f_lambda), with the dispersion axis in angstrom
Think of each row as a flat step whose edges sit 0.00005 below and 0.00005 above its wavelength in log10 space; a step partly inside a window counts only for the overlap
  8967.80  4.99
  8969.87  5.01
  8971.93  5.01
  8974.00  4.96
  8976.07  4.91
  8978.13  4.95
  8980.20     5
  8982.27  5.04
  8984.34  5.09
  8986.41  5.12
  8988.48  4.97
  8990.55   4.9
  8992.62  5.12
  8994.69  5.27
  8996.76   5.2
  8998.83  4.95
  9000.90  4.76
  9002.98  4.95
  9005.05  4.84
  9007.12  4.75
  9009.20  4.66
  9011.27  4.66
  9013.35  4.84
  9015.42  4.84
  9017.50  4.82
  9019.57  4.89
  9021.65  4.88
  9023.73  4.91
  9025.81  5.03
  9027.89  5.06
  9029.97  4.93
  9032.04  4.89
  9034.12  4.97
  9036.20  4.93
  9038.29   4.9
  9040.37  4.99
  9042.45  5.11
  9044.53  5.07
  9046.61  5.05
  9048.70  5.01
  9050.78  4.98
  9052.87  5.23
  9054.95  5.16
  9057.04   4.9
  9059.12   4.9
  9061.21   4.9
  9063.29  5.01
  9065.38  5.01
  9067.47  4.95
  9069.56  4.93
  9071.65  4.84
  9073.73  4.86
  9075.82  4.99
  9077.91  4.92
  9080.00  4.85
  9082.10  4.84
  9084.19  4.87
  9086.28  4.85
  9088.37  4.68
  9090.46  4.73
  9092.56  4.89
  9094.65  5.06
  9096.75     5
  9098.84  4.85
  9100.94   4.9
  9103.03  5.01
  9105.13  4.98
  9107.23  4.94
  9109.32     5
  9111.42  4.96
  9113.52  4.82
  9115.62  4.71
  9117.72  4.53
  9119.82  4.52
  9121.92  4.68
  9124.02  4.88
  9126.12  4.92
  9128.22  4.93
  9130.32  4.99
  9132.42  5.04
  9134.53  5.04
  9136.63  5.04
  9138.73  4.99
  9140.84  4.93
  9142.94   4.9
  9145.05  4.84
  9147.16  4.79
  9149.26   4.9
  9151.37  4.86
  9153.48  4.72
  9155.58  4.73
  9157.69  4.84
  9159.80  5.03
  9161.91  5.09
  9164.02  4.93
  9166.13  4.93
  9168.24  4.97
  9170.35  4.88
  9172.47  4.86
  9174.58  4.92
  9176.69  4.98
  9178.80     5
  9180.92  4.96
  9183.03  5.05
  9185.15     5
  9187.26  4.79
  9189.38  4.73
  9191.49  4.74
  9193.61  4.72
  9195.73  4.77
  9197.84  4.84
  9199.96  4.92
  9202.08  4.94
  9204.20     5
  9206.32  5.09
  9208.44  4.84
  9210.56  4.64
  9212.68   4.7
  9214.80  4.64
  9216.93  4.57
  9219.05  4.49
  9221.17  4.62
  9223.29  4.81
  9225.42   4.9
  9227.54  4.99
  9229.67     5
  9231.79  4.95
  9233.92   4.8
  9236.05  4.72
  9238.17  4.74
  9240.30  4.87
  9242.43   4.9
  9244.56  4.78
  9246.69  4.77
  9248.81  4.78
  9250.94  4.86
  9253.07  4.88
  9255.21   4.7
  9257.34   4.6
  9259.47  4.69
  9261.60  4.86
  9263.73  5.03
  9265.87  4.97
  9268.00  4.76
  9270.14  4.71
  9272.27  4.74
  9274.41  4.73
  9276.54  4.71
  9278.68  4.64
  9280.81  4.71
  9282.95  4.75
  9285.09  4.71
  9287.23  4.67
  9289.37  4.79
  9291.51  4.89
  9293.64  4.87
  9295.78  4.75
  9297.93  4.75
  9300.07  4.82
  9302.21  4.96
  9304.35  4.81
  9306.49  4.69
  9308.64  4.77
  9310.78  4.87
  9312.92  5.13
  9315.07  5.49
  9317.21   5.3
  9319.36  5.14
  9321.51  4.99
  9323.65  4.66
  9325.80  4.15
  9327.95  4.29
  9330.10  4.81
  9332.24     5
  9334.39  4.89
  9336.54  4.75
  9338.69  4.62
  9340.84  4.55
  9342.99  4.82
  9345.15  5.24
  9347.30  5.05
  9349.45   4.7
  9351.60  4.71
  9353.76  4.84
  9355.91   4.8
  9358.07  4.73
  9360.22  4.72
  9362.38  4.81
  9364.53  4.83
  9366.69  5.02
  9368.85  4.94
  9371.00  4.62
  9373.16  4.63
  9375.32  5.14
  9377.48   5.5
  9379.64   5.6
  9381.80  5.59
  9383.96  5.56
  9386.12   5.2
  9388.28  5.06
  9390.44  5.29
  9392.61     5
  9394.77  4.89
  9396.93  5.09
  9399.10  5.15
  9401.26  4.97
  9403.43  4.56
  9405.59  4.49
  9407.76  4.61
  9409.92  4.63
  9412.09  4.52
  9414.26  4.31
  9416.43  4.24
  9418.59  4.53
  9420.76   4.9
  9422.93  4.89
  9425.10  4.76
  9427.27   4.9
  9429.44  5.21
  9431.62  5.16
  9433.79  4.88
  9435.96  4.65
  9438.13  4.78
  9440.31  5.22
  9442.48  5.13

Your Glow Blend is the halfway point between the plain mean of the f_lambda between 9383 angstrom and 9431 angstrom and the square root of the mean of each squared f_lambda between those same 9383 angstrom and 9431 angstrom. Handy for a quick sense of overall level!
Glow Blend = 4.86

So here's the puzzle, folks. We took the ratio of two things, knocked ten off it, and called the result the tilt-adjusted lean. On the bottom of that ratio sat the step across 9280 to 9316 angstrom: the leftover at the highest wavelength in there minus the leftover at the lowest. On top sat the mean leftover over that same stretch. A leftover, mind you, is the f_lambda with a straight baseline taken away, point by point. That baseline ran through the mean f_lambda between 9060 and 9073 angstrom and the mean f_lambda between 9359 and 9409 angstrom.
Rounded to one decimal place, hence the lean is -10.2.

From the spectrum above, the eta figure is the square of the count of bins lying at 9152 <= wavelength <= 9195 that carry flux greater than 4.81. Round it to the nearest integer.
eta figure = 196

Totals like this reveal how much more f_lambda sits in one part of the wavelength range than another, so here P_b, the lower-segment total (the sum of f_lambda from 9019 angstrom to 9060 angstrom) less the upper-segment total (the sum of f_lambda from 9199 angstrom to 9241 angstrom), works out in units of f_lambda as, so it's 3.6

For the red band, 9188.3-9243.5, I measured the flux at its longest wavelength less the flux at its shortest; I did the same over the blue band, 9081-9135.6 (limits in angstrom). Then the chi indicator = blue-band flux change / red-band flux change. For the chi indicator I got 1.2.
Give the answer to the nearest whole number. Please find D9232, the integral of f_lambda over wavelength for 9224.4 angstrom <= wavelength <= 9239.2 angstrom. 72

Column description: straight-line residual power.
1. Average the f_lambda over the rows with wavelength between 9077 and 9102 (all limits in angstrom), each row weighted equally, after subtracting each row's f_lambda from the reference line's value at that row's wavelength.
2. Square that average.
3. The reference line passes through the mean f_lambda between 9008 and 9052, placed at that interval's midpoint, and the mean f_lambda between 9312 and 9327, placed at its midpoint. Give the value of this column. 0.004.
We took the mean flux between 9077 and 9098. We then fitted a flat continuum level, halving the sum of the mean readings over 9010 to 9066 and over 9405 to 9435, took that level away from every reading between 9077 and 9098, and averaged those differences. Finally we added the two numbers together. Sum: 4.90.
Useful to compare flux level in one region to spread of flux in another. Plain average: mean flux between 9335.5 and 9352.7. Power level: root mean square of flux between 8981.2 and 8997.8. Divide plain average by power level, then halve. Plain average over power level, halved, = 0.472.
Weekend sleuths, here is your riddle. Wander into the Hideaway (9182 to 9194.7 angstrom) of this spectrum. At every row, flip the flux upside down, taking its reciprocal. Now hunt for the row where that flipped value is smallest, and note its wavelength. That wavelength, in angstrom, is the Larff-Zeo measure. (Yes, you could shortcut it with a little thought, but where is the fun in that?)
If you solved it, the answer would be 9183.03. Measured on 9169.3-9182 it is 9178.80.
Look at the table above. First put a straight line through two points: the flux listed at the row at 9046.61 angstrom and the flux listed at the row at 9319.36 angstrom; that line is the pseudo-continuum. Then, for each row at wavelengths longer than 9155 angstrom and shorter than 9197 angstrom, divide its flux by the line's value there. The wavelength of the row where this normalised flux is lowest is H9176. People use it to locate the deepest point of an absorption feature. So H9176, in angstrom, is 9193.61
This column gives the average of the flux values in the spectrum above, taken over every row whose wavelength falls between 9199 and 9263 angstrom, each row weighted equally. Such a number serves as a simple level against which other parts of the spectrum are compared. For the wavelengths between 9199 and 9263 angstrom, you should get 4.80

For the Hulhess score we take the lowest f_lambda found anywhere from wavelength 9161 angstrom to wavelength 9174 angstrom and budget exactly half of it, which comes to 2.43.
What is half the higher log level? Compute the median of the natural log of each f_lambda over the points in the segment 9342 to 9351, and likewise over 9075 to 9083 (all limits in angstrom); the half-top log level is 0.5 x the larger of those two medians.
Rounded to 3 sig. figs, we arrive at 0.798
